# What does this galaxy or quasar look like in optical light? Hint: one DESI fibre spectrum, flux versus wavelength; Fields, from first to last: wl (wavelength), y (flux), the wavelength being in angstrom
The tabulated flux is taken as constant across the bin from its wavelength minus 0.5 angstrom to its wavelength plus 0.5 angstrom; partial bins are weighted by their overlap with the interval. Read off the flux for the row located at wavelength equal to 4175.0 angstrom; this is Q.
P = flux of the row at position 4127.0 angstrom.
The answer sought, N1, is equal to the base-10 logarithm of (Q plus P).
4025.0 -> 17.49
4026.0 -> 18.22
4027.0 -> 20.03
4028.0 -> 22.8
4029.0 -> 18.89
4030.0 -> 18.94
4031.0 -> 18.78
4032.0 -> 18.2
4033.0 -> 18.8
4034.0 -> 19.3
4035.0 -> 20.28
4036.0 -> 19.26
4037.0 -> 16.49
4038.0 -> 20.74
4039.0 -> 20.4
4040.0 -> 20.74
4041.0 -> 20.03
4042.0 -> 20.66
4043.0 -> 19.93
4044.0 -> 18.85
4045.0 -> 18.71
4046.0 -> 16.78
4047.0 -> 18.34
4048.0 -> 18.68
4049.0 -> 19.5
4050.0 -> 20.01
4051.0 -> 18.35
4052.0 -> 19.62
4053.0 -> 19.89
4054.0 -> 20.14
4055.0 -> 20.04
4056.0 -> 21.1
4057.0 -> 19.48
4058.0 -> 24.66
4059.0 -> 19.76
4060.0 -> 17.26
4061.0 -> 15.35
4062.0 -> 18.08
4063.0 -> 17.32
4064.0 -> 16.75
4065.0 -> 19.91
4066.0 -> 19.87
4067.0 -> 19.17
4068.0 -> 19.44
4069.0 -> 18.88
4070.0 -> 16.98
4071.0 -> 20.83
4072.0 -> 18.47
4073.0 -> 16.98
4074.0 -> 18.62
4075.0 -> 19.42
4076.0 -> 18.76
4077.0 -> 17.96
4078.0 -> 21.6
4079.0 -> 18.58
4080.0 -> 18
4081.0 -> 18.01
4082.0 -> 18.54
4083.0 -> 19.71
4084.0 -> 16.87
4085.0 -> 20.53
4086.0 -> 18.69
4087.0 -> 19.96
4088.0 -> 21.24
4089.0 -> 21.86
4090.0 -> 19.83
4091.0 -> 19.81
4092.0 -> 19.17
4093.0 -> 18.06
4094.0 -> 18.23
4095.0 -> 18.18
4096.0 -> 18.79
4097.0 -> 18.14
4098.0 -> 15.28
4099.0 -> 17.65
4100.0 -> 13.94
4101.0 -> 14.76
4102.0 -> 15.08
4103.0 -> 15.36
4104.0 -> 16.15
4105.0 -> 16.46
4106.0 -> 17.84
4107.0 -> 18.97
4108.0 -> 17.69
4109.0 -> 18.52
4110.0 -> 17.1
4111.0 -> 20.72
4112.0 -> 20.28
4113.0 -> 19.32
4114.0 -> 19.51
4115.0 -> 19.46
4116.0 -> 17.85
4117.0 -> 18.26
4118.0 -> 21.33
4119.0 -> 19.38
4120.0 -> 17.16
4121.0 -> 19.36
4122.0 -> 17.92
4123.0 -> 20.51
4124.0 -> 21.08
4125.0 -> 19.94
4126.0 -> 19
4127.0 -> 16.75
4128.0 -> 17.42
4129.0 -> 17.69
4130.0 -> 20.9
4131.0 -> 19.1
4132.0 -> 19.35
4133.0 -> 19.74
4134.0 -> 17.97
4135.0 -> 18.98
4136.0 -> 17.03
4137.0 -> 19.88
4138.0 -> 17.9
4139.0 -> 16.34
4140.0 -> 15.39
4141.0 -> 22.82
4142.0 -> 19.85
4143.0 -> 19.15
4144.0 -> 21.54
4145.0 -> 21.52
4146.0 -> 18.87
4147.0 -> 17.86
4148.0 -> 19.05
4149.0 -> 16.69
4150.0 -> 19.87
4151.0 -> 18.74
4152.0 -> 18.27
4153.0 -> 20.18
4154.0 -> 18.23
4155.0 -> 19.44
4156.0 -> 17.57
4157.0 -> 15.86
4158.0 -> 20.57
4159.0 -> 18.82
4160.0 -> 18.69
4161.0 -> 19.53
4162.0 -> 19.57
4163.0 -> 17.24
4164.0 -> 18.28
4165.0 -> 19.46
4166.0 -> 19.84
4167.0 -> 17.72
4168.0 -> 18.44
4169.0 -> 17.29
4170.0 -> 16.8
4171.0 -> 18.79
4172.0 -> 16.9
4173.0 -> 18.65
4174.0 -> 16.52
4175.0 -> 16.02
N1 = 1.52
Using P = 16.75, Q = 16.02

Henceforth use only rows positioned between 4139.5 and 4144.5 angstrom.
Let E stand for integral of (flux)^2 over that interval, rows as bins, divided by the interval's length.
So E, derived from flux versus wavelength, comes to 396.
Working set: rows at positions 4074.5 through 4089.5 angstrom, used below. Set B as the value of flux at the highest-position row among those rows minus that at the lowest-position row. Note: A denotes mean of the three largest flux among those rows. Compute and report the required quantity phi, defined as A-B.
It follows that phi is 19.1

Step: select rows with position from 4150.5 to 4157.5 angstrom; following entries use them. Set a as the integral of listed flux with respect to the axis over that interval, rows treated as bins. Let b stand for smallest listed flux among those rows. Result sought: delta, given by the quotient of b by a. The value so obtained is 0.12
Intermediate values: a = 128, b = 15.86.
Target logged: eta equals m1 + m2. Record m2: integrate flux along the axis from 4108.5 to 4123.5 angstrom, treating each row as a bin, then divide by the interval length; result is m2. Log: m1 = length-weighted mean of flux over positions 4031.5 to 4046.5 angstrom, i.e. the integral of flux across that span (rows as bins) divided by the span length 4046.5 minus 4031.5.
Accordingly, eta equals 38.4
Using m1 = 19.3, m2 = 19.11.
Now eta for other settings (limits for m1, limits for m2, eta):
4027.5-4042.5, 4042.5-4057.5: 38.9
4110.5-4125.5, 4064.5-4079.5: 38.5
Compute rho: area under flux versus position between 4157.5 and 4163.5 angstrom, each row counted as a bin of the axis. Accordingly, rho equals 114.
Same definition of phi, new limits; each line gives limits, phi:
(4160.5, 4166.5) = 19.3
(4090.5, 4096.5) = 20.3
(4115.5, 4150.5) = 19.9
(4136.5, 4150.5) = 22.0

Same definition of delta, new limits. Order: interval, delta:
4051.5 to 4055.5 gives 0.25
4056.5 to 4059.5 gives 0.30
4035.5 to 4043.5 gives 0.10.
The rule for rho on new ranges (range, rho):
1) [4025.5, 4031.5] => 118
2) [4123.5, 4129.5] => 112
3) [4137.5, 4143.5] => 111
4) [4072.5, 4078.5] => 113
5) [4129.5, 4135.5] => 116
